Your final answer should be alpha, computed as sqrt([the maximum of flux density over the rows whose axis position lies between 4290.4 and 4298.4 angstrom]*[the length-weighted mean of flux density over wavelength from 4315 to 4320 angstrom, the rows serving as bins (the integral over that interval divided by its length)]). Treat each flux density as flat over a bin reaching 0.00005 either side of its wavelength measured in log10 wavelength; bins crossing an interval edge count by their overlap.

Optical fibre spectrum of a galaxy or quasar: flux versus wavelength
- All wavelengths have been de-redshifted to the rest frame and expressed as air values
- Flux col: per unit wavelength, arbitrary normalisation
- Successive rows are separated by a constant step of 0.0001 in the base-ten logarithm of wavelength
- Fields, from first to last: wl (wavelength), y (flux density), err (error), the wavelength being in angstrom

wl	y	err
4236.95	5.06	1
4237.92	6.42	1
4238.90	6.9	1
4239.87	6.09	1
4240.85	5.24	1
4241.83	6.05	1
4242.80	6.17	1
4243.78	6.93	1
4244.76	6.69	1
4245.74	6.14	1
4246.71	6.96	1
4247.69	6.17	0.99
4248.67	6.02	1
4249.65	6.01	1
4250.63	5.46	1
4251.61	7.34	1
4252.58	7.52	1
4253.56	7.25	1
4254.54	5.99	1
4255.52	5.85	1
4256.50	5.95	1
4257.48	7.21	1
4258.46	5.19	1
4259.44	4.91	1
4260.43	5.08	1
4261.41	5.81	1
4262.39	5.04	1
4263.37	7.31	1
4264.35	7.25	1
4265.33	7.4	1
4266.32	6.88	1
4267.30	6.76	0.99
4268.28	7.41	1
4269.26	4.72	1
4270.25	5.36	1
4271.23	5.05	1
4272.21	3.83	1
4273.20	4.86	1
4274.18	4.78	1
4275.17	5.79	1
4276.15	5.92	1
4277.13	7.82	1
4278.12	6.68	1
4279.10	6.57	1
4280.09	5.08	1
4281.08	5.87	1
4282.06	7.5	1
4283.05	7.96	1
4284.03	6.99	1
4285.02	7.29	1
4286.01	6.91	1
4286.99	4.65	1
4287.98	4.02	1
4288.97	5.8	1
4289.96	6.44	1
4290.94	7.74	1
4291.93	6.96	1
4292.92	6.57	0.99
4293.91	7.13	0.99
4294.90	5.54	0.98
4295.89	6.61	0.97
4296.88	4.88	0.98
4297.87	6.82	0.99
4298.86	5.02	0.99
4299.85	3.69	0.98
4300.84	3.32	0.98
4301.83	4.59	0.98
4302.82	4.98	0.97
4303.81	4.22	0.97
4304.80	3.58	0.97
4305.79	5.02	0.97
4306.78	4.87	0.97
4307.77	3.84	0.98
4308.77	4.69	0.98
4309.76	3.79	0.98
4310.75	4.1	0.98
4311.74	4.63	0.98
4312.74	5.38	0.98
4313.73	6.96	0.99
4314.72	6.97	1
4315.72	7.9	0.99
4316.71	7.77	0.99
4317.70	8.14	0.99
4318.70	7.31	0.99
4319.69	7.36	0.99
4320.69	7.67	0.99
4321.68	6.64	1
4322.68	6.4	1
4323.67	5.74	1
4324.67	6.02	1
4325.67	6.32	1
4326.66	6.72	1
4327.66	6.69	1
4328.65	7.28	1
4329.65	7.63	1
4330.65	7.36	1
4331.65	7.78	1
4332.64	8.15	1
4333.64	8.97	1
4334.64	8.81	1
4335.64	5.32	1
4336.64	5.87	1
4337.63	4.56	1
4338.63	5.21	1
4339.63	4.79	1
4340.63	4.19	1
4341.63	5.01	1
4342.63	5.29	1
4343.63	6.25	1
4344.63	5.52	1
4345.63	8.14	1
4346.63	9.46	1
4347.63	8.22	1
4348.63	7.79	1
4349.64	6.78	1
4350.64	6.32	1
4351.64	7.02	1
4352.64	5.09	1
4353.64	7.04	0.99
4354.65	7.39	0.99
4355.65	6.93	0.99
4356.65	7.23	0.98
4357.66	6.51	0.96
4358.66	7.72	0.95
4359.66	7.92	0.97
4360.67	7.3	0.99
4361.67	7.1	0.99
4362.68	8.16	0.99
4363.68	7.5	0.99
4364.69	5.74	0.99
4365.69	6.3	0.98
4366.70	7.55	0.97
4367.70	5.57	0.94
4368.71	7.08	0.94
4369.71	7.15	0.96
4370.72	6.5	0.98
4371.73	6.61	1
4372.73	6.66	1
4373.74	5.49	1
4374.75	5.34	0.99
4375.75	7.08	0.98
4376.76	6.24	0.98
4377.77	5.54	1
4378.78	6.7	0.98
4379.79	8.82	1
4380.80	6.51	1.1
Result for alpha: 7.7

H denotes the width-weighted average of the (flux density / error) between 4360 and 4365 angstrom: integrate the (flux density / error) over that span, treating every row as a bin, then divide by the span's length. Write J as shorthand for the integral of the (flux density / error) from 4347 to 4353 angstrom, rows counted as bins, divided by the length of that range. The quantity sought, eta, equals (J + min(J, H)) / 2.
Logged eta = 7.0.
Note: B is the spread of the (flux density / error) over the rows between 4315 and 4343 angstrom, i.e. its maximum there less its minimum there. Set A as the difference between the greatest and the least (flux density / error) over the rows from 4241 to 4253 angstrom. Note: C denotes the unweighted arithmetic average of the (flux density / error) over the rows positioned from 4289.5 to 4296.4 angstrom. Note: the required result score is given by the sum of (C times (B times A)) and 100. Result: 167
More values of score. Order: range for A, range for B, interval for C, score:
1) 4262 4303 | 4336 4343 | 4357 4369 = 156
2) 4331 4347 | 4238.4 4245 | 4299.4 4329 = 152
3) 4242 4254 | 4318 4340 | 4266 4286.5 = 156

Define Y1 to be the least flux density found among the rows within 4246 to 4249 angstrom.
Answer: 6.02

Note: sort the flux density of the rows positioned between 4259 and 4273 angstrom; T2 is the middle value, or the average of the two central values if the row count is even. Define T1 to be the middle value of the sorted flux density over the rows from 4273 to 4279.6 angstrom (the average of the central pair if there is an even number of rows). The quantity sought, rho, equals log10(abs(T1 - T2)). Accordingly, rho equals -0.47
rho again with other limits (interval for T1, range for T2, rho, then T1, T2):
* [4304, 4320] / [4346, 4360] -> 0.29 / 5.2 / 7.1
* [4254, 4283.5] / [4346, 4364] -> 0.14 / 5.9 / 7.3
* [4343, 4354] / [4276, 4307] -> 0.05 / 7.0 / 5.9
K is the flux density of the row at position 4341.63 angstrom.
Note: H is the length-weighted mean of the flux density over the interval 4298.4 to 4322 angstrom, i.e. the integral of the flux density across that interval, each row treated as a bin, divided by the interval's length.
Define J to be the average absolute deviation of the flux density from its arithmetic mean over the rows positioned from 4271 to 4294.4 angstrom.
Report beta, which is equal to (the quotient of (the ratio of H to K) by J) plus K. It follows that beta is 6.09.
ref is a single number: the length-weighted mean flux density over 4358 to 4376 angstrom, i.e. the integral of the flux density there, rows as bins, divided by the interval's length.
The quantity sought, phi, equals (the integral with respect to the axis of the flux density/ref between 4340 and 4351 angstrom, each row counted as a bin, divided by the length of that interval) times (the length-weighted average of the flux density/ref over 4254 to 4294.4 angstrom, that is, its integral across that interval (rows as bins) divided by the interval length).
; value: 0.876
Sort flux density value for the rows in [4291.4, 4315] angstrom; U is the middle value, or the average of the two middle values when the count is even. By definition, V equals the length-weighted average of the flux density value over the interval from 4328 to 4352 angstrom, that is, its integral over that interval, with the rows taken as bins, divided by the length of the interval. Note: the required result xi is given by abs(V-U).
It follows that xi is 1.81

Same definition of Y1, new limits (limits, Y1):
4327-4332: 6.69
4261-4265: 5.04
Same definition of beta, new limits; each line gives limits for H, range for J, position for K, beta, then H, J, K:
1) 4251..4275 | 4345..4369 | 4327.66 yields 7.97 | 6.02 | 0.70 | 6.69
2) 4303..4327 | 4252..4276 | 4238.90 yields 7.81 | 5.90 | 0.94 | 6.9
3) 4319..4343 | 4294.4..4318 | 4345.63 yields 8.81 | 6.50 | 1.20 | 8.14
